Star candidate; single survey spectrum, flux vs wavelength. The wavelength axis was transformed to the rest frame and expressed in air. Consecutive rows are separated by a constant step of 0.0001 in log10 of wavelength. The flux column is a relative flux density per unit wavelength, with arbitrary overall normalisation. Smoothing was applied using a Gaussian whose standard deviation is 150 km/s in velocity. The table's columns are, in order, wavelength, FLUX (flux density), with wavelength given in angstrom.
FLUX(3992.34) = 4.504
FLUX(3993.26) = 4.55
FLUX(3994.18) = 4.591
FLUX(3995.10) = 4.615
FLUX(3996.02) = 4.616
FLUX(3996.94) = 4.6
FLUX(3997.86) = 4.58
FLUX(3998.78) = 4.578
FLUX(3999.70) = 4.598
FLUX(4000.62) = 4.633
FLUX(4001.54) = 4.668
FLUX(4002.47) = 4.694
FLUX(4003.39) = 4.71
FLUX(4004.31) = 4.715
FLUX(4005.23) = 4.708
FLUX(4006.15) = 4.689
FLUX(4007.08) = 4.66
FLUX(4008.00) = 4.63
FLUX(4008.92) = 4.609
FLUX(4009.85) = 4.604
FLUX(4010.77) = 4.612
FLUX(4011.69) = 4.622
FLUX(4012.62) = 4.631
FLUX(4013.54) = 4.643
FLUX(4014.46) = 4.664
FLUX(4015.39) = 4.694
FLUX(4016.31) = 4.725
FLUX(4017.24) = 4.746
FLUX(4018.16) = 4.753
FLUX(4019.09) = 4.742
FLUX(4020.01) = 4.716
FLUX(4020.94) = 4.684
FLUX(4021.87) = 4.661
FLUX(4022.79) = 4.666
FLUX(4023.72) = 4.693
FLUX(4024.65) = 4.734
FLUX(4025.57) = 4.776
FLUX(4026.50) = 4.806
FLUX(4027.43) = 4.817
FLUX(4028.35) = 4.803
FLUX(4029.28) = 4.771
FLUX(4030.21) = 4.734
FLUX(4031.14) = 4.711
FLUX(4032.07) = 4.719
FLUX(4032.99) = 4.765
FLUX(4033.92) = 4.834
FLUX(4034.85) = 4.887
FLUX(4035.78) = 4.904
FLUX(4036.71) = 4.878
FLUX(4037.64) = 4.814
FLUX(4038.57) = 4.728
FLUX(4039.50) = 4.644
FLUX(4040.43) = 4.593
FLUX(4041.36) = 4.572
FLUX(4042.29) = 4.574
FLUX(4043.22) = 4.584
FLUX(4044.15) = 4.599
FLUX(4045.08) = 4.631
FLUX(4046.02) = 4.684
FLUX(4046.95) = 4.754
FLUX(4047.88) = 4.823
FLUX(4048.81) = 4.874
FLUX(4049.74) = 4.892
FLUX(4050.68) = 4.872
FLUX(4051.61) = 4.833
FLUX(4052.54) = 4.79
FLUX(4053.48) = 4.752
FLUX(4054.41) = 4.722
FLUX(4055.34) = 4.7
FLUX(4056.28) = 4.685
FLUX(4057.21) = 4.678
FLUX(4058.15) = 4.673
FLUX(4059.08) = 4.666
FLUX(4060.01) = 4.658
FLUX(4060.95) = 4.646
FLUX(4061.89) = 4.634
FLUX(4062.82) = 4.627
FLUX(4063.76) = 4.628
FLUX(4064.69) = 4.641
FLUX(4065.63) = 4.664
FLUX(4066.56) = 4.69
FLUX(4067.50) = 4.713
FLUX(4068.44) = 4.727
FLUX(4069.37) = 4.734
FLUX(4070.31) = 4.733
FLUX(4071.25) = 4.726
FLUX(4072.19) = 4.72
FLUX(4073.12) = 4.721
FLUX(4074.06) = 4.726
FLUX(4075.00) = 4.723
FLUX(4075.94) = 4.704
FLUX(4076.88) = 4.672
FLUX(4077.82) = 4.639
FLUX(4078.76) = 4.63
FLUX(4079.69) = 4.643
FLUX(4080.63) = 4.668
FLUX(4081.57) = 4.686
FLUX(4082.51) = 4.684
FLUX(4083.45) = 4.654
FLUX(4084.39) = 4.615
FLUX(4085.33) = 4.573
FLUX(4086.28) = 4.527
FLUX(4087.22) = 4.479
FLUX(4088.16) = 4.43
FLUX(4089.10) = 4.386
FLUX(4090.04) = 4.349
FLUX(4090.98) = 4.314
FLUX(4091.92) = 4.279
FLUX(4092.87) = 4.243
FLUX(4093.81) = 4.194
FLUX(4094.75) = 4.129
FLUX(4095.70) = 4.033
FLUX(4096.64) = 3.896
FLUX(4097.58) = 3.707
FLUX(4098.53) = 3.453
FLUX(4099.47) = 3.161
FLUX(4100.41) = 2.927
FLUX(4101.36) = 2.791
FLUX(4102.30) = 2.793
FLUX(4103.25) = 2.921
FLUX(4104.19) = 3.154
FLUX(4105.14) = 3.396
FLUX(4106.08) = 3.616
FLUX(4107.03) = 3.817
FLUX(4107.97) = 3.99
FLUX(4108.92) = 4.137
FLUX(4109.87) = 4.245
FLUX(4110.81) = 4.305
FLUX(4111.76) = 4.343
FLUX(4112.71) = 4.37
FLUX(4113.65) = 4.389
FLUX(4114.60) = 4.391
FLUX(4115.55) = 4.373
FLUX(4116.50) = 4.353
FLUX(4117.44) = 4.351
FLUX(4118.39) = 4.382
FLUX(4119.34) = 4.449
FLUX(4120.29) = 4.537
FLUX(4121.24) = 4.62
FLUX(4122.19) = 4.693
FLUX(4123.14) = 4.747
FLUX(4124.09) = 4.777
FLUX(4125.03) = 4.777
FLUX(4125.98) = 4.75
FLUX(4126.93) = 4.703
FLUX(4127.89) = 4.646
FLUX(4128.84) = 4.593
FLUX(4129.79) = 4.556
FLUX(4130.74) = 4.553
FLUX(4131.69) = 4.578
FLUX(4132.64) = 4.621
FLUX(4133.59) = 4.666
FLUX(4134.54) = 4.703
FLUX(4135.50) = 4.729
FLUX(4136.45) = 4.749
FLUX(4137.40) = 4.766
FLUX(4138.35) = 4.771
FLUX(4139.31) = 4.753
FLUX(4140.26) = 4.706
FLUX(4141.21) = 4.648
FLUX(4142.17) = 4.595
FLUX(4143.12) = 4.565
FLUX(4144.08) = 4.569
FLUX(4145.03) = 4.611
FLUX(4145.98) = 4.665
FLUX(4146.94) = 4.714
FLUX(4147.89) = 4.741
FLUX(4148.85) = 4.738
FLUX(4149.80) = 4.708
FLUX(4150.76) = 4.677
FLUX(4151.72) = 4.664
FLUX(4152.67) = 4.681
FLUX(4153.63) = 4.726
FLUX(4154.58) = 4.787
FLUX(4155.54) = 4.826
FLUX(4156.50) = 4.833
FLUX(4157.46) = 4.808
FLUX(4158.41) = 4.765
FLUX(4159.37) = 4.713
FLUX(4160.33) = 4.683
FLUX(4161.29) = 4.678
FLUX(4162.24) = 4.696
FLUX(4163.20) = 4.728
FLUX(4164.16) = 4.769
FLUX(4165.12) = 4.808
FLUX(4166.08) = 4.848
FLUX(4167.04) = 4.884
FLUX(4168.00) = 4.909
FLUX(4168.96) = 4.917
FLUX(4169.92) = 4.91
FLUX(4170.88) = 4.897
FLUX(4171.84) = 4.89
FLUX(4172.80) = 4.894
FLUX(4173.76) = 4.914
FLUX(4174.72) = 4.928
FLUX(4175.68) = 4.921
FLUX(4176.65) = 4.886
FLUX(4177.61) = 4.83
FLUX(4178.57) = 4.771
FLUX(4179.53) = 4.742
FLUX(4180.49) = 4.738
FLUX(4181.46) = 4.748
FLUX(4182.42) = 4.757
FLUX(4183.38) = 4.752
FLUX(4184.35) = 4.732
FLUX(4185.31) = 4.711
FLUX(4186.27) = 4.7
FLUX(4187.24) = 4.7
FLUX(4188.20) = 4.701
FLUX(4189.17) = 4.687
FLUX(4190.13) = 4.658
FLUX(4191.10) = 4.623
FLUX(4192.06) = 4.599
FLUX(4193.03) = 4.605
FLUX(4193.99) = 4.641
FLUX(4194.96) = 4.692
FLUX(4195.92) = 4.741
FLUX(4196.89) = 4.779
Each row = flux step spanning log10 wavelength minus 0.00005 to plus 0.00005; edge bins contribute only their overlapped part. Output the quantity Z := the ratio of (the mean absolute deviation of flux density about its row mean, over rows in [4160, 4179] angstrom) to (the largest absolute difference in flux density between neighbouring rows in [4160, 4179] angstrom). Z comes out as 1.3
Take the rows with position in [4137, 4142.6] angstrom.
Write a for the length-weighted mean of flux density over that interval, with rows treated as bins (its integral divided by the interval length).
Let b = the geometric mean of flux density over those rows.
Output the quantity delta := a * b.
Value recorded 22.1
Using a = 4.70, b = 4.71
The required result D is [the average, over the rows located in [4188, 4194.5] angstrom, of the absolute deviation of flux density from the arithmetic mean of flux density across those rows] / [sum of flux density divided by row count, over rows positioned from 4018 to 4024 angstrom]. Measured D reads 0.0068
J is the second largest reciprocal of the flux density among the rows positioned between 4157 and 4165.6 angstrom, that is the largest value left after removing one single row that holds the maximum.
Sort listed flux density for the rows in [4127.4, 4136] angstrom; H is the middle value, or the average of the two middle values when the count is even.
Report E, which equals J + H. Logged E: 4.83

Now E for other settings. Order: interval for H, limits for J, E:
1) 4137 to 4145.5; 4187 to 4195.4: 4.87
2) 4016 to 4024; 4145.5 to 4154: 4.93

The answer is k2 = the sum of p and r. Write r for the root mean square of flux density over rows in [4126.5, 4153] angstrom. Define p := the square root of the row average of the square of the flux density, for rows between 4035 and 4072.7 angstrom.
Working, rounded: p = 4.71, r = 4.67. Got 9.38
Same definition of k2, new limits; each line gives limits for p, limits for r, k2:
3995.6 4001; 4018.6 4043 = 9.34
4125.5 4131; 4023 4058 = 9.38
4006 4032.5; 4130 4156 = 9.39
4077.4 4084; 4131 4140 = 9.36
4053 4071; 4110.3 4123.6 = 9.14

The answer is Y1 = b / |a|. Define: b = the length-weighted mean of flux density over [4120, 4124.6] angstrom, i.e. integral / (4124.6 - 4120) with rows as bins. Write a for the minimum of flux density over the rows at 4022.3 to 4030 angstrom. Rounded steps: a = 4.666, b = 4.69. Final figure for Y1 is 1.00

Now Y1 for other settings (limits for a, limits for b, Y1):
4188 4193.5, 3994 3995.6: 1.00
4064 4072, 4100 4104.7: 0.63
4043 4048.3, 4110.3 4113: 0.95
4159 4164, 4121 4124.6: 1.01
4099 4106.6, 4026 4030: 1.72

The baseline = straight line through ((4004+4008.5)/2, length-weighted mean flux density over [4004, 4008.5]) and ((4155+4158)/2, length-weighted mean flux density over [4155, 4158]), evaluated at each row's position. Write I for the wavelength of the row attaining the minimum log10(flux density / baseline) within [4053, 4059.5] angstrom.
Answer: 4059.08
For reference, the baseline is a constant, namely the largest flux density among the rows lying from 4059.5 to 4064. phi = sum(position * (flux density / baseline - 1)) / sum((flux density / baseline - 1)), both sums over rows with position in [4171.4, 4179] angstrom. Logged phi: 4174.9 angstrom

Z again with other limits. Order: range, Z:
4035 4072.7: 0.9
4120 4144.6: 0.9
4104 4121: 1.3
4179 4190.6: 0.9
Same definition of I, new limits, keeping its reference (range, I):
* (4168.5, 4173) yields 4171.84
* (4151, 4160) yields 4151.72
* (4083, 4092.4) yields 4091.92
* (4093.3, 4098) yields 4097.58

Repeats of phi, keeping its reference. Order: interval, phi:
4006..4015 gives 4010.9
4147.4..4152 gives 4148.9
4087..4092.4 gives 4090.0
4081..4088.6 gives 4087.3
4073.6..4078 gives 4074.7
